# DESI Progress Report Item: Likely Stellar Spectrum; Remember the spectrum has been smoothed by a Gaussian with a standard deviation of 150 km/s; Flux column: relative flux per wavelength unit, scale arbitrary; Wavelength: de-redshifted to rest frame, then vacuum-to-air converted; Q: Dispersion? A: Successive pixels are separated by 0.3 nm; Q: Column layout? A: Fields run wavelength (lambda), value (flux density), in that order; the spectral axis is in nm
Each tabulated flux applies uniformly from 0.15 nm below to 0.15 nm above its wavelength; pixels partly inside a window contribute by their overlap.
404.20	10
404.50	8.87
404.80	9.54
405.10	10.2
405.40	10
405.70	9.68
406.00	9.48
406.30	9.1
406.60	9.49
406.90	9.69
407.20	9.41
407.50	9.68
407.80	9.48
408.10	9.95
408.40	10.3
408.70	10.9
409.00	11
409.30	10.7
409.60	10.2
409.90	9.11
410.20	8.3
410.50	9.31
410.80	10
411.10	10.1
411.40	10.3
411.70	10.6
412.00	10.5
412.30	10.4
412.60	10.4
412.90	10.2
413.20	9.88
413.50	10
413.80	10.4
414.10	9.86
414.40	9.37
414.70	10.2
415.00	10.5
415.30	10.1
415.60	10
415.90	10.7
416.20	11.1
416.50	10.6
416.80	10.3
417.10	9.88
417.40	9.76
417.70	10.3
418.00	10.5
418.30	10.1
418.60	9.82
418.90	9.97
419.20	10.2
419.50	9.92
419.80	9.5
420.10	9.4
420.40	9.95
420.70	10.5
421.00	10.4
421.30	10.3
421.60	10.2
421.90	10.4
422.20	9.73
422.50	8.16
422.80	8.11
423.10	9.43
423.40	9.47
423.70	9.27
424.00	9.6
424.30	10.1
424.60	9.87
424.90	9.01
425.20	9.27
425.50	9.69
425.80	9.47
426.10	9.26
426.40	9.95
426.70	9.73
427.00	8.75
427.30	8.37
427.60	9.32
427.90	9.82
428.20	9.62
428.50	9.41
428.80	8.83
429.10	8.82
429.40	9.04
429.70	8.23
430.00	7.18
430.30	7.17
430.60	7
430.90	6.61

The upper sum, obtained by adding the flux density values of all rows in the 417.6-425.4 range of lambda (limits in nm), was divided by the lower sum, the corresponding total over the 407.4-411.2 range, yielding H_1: 2.0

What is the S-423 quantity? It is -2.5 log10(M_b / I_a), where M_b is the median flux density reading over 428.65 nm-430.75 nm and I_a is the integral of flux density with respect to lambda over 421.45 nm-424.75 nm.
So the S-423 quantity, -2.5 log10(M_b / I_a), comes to 1.45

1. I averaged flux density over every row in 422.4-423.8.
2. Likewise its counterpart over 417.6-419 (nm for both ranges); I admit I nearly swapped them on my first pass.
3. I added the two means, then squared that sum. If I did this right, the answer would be 362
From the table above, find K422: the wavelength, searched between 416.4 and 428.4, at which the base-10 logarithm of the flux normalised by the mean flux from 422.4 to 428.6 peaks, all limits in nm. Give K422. 416.50 nm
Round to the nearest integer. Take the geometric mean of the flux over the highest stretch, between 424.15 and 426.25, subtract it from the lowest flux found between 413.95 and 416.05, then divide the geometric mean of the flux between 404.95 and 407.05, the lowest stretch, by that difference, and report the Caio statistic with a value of -65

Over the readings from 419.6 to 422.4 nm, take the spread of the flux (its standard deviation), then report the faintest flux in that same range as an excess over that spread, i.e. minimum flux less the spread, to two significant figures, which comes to 9.0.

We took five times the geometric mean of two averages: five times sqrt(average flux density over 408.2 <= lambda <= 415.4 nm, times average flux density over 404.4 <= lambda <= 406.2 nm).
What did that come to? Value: 49.3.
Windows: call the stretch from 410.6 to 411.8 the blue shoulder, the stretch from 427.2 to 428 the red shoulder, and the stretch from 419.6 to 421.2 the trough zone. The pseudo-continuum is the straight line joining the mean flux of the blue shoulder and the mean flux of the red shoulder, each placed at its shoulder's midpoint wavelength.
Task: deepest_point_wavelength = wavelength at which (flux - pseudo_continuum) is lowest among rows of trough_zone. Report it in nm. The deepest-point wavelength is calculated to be 420.10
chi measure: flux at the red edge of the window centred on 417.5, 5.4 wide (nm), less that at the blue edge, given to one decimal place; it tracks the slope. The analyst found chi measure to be -1.1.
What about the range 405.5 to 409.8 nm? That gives 0.5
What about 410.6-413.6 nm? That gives 0.0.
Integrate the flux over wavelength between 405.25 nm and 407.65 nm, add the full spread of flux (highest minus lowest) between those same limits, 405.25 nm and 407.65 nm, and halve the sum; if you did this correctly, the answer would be 11.9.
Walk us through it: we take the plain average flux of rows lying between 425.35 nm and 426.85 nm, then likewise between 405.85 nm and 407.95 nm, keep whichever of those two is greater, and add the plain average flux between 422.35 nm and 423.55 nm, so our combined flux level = 18.4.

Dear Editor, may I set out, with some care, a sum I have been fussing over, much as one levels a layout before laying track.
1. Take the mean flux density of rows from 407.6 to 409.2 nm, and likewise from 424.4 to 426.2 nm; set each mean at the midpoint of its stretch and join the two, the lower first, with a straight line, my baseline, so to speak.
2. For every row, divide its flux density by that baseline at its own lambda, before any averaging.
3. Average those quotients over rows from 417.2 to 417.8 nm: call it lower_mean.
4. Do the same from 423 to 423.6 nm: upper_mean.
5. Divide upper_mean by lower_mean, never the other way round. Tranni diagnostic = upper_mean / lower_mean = 0.97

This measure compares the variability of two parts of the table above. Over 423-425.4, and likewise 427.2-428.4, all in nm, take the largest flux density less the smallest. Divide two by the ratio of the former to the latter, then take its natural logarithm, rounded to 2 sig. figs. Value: 0.98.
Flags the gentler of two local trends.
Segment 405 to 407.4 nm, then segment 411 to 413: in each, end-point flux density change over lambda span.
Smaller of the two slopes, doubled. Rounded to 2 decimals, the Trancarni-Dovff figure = -0.75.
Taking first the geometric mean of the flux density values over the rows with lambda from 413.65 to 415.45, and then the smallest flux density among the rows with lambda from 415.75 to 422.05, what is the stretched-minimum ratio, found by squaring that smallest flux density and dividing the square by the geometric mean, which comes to 8.8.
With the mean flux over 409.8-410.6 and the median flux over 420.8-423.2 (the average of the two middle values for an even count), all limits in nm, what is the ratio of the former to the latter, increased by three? 3.89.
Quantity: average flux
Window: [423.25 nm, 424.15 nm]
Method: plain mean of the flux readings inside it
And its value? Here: 9.4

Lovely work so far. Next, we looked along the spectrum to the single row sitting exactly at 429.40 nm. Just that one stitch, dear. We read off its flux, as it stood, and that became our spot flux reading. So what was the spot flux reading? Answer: 9.04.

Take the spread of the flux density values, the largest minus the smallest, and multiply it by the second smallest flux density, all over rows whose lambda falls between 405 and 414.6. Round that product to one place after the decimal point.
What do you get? 24.6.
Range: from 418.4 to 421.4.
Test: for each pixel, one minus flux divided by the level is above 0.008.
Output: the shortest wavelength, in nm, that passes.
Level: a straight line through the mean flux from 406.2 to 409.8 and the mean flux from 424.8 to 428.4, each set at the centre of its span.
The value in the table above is 419.80 nm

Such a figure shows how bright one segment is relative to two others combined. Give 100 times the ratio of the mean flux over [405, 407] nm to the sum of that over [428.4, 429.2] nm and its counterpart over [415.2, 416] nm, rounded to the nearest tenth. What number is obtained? 50.1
